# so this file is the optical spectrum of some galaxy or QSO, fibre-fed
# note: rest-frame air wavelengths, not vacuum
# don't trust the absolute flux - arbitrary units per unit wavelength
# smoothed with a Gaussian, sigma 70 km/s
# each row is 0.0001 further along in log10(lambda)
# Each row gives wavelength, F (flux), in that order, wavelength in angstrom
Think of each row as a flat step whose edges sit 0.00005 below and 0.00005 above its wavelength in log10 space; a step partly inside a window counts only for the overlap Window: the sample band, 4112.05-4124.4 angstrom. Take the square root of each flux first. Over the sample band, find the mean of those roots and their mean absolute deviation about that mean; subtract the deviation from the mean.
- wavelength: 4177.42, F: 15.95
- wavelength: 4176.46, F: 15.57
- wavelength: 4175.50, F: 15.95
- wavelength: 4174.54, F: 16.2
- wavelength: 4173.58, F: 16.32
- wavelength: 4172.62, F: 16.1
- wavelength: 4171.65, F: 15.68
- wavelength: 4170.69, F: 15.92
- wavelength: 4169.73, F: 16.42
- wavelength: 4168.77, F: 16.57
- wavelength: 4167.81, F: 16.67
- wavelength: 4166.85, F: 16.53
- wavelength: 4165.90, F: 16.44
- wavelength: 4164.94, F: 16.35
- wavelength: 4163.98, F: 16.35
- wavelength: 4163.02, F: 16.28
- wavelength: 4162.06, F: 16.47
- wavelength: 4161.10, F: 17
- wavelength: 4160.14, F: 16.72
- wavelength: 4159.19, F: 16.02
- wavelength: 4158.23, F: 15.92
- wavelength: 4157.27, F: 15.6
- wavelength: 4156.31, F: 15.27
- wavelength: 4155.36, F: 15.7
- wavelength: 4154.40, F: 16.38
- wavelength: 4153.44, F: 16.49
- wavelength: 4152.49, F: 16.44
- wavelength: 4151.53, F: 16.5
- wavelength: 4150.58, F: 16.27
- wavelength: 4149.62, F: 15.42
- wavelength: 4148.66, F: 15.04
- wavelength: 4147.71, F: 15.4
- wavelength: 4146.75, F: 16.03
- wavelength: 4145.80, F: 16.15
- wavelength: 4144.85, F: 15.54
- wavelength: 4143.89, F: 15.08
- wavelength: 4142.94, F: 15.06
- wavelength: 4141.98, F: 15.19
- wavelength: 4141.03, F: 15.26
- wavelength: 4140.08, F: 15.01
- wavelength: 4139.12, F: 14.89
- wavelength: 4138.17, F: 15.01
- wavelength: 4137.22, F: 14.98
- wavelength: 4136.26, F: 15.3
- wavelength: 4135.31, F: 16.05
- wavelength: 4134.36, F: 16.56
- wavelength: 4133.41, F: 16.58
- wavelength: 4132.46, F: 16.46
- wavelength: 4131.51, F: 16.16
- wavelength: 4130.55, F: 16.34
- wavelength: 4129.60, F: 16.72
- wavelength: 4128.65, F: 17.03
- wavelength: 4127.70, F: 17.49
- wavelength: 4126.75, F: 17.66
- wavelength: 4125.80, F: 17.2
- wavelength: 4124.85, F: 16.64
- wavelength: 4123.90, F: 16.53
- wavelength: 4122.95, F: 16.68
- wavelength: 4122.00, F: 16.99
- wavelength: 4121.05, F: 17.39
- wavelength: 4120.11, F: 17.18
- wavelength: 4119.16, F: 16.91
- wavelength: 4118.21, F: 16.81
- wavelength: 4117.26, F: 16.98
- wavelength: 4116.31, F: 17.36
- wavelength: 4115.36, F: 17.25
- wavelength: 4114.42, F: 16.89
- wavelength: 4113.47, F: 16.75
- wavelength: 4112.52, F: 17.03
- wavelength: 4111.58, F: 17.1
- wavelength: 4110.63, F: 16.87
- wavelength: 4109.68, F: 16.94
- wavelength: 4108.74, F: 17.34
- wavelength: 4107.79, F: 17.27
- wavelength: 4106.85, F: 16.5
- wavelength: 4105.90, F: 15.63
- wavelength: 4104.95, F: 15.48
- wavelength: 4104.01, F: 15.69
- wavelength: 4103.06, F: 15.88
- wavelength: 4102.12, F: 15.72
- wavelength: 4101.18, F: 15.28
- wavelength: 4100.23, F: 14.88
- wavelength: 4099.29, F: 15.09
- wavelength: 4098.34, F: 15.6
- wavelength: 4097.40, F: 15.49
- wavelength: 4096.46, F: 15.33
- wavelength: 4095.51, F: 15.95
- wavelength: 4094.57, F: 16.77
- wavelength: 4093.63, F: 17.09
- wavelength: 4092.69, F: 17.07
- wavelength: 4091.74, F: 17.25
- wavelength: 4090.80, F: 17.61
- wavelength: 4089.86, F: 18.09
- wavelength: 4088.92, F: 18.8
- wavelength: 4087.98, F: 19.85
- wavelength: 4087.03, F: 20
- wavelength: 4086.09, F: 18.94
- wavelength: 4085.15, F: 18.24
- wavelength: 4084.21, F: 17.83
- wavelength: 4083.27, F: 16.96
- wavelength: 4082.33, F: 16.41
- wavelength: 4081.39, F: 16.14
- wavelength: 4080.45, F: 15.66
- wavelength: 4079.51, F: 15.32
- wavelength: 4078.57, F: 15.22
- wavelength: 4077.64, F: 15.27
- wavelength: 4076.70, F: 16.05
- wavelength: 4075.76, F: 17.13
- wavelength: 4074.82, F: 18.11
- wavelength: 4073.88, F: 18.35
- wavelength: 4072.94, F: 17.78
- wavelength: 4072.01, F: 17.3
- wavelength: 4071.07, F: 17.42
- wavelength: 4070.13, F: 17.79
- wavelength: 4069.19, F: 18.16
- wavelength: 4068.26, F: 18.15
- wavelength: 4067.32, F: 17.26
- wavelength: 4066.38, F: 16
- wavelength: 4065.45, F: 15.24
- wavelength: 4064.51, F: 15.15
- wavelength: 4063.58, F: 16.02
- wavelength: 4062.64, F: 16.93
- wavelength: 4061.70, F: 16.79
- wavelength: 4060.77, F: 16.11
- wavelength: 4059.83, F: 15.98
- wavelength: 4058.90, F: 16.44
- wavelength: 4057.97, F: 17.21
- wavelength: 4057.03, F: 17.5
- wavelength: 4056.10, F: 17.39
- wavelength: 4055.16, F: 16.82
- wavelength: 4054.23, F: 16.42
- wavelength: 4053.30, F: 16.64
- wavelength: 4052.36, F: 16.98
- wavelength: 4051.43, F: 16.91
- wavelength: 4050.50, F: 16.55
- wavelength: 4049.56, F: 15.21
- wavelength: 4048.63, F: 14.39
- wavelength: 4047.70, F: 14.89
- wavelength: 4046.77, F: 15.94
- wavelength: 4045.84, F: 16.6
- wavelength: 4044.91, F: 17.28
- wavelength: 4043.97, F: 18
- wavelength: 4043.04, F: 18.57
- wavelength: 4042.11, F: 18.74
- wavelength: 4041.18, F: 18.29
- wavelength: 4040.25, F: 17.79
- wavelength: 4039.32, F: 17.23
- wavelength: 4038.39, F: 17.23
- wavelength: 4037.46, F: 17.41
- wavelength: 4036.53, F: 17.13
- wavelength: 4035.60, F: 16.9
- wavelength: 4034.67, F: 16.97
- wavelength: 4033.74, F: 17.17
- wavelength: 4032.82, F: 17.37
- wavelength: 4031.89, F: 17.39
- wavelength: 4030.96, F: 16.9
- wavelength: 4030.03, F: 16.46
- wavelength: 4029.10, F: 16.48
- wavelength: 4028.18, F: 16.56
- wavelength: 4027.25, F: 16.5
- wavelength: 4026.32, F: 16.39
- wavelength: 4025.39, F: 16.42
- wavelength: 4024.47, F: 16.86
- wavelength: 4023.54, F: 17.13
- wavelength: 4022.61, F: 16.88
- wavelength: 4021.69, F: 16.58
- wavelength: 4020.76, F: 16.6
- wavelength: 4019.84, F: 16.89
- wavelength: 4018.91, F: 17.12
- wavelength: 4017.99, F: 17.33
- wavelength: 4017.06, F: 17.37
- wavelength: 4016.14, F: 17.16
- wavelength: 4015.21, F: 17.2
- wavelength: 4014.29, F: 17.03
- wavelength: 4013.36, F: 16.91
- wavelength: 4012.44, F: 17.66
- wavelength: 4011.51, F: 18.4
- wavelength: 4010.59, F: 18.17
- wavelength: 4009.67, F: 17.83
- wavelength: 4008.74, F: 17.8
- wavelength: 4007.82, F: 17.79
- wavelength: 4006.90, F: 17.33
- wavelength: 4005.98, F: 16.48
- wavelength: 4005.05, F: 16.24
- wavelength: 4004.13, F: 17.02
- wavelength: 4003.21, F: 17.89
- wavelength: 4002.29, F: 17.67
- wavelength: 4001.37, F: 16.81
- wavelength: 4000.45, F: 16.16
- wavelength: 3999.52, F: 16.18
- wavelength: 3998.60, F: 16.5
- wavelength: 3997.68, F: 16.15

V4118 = 4.10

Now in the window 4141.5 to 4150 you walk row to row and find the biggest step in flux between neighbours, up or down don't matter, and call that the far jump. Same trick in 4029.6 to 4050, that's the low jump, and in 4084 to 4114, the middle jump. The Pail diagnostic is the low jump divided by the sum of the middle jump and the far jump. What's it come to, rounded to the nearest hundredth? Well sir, 0.62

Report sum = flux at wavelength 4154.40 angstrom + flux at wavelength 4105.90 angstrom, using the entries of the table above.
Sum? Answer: 32.0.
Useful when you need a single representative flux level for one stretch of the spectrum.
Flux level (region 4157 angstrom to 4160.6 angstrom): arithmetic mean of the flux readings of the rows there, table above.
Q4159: 16.1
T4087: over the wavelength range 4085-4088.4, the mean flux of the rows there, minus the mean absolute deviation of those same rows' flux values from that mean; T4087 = 18.6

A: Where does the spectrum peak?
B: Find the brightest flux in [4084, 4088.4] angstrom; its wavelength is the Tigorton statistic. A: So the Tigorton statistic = 4087.03 angstrom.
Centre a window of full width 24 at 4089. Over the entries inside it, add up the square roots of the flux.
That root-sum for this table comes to 102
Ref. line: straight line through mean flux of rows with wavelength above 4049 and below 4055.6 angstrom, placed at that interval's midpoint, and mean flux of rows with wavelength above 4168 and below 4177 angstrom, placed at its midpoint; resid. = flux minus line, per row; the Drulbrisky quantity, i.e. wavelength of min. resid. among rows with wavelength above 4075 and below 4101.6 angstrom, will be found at 4100.23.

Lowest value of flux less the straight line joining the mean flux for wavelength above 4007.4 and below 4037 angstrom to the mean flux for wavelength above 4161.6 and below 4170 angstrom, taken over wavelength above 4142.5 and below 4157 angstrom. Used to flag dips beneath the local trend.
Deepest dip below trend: -1.5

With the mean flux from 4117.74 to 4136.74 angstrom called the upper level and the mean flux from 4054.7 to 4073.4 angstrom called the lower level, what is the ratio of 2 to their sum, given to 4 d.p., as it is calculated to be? 0.0595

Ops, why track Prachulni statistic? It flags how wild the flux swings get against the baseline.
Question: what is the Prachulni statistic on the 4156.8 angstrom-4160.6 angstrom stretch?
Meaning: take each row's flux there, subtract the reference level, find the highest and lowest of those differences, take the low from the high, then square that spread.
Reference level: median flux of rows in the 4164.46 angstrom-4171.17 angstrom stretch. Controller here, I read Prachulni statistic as 1.3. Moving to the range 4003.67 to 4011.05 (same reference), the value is 3.7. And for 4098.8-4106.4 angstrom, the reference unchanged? 1.0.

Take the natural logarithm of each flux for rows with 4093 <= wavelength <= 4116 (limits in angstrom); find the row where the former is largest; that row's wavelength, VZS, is 4108.74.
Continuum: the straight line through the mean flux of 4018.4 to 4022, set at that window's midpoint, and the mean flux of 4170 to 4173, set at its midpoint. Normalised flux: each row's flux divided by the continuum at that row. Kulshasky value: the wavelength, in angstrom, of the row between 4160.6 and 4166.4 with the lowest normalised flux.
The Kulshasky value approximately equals 4163.02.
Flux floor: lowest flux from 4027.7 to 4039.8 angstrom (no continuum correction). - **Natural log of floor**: 2.80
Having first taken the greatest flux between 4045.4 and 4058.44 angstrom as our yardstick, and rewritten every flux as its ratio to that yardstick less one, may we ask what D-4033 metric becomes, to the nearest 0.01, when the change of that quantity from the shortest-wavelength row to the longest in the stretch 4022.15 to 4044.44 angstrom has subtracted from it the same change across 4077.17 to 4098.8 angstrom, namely 0.05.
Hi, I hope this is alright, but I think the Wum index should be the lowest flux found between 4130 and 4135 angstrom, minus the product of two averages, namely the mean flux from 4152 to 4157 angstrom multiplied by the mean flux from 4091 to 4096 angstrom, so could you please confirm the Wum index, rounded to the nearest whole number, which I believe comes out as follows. -254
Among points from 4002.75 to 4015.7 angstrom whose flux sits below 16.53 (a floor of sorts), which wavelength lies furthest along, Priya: 4005.98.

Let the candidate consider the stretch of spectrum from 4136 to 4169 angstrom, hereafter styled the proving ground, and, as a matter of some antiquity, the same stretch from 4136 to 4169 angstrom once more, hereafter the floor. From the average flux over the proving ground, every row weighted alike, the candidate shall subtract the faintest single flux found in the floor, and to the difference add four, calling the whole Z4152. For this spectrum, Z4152 4.98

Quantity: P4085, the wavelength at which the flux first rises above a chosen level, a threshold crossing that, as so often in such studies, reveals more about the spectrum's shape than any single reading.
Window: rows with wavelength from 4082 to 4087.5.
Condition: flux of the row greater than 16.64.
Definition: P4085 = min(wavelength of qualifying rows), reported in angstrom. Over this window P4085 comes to 4083.27 angstrom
